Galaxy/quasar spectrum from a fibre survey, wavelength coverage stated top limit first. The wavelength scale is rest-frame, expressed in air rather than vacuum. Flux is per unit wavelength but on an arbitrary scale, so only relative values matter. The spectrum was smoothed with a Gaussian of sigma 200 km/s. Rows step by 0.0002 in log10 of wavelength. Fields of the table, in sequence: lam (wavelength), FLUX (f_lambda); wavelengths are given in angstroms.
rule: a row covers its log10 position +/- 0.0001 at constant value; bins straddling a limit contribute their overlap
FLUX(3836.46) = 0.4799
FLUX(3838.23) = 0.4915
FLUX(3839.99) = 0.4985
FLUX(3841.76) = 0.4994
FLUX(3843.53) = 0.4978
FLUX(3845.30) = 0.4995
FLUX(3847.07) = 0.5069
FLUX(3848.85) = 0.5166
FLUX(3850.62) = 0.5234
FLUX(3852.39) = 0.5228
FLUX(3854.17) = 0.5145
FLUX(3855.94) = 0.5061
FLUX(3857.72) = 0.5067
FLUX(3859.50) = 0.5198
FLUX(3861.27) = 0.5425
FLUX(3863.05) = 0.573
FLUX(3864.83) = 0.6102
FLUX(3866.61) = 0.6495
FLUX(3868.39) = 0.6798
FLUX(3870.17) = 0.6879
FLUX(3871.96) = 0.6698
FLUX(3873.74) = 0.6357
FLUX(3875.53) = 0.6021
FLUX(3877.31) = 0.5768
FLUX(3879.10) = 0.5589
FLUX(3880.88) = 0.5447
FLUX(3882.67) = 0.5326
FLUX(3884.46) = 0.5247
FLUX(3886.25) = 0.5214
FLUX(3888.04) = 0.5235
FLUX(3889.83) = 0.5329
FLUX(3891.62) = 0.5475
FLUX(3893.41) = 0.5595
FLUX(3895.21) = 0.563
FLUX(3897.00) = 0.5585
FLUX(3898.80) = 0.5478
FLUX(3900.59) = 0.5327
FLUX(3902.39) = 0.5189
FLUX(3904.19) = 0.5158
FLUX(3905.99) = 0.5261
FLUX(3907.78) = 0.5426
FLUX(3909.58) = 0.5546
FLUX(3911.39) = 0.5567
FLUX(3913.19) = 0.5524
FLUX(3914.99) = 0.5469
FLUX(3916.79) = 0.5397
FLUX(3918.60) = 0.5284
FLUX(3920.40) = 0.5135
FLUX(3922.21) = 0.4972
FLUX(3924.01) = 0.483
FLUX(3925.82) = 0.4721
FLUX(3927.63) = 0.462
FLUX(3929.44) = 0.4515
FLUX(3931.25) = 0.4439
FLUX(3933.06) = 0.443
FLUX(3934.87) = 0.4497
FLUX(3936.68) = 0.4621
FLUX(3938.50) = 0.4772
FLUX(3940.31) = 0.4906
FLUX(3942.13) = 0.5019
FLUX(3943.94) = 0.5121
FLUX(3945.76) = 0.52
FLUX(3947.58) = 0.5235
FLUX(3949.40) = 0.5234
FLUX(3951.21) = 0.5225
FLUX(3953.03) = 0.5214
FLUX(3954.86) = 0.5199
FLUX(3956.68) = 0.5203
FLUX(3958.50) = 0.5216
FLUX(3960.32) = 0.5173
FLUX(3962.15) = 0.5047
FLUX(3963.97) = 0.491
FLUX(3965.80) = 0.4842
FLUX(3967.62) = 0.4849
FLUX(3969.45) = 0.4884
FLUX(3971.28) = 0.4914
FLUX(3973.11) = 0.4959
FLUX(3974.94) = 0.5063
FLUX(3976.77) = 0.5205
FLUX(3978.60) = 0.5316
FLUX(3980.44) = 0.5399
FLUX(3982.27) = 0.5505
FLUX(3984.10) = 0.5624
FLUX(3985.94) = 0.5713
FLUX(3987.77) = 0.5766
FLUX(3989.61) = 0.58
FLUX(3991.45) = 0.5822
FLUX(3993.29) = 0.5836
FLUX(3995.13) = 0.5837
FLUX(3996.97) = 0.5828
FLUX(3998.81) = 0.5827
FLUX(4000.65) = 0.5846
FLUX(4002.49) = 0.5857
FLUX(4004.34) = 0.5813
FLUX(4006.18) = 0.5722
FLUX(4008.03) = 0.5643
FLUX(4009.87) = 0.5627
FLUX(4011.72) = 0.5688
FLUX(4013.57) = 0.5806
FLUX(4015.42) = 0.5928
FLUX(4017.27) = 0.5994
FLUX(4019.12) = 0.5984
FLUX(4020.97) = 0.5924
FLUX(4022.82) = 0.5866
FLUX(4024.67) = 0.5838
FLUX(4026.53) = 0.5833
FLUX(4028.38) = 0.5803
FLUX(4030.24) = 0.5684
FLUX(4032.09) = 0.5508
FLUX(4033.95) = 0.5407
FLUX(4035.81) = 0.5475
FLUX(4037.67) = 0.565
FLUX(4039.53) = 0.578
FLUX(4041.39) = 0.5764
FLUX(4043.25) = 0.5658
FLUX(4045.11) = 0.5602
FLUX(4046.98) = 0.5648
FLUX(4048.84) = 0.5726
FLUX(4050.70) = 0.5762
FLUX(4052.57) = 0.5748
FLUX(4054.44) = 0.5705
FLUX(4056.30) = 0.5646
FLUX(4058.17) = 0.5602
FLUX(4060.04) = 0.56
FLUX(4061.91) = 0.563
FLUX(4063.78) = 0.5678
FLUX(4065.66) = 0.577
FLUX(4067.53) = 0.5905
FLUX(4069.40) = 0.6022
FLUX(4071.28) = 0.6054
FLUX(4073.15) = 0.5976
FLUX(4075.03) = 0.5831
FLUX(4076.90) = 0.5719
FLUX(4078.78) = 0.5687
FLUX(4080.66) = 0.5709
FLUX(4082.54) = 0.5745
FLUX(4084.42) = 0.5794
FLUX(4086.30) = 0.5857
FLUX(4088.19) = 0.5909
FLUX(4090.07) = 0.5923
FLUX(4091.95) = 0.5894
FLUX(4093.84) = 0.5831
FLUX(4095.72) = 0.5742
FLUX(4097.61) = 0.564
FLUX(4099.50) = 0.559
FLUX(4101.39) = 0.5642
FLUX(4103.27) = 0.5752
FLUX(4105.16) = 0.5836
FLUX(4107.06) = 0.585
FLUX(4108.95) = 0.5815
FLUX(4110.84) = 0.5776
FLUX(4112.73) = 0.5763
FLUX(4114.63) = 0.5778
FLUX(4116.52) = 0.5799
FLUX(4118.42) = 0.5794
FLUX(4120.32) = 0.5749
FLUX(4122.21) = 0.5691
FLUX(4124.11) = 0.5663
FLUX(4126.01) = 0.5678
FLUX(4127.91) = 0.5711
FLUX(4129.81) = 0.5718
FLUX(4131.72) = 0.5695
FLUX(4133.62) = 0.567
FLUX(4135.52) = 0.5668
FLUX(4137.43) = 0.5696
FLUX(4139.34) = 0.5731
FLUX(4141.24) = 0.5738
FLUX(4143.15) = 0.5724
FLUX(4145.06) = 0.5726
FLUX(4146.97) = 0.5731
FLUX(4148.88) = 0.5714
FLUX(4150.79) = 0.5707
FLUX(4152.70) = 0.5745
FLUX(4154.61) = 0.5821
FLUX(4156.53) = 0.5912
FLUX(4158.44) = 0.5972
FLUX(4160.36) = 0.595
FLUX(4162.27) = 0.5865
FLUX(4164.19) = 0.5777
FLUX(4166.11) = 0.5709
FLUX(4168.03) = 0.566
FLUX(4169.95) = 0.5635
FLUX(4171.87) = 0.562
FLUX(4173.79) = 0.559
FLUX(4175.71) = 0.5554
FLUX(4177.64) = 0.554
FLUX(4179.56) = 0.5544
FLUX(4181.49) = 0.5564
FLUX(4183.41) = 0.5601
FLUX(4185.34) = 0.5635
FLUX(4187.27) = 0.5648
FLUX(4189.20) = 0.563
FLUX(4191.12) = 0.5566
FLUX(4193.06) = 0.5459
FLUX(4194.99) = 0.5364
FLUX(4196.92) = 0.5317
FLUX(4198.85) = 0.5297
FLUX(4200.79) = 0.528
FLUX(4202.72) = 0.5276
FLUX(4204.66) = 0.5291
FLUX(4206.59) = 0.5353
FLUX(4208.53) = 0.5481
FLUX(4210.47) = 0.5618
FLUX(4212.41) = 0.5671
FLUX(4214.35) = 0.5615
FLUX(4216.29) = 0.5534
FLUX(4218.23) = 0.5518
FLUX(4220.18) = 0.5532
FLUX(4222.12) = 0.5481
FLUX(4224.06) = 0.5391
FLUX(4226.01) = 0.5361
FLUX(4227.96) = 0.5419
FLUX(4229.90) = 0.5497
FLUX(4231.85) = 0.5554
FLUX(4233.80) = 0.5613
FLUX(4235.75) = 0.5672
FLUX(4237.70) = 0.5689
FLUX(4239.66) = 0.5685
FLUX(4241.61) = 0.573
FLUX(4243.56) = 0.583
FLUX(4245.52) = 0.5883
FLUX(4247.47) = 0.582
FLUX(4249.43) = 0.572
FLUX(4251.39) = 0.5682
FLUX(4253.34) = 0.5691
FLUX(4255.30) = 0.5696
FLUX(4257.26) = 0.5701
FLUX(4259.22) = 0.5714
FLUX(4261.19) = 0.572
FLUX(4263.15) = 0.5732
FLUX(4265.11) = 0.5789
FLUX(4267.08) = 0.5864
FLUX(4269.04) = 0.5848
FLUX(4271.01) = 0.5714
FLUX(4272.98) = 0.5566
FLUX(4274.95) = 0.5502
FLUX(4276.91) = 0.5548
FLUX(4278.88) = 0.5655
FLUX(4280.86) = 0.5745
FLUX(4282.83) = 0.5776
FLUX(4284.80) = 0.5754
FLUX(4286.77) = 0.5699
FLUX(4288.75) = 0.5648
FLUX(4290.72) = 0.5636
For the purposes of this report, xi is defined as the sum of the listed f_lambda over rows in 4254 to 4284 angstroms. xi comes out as 8.56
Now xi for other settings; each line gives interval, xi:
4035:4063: 8.50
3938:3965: 7.67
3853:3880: 8.83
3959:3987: 7.74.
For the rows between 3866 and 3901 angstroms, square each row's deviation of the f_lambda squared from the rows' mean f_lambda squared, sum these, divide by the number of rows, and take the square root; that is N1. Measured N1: 0.066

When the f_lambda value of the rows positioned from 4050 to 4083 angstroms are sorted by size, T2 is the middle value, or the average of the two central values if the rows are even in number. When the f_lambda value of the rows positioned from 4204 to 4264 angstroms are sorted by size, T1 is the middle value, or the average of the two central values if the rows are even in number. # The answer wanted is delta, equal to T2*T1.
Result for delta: 0.33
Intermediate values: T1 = 0.57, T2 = 0.57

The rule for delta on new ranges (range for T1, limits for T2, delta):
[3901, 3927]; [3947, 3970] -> 0.27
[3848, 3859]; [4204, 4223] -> 0.28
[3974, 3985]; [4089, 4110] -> 0.31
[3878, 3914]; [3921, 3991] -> 0.27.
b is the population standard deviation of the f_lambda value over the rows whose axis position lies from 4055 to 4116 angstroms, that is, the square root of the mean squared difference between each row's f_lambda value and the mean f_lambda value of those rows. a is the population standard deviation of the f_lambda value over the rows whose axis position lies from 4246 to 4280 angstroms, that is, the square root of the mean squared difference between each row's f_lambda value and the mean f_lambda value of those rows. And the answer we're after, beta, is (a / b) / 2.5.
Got 0.3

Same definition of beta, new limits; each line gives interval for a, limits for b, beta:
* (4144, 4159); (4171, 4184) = 1.3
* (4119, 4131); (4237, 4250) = 0.2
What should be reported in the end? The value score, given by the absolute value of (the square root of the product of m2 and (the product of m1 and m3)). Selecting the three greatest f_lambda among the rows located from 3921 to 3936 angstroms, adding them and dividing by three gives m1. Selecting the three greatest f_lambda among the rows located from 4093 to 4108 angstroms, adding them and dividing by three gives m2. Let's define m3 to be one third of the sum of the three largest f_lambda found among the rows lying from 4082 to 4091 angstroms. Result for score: 0.408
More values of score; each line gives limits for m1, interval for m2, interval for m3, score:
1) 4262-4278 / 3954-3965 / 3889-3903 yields 0.413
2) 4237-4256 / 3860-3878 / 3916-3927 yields 0.457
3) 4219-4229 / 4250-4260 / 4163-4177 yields 0.423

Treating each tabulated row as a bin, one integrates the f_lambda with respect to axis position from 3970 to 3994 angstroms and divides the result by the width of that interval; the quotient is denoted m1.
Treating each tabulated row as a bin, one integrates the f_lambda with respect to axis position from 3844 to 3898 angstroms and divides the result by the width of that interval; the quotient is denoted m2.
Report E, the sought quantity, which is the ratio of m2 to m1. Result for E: 1.03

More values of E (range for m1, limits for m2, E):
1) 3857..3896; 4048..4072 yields 1.00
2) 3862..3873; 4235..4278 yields 0.89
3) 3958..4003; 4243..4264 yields 1.06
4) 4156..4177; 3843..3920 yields 0.96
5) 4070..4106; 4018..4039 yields 0.99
